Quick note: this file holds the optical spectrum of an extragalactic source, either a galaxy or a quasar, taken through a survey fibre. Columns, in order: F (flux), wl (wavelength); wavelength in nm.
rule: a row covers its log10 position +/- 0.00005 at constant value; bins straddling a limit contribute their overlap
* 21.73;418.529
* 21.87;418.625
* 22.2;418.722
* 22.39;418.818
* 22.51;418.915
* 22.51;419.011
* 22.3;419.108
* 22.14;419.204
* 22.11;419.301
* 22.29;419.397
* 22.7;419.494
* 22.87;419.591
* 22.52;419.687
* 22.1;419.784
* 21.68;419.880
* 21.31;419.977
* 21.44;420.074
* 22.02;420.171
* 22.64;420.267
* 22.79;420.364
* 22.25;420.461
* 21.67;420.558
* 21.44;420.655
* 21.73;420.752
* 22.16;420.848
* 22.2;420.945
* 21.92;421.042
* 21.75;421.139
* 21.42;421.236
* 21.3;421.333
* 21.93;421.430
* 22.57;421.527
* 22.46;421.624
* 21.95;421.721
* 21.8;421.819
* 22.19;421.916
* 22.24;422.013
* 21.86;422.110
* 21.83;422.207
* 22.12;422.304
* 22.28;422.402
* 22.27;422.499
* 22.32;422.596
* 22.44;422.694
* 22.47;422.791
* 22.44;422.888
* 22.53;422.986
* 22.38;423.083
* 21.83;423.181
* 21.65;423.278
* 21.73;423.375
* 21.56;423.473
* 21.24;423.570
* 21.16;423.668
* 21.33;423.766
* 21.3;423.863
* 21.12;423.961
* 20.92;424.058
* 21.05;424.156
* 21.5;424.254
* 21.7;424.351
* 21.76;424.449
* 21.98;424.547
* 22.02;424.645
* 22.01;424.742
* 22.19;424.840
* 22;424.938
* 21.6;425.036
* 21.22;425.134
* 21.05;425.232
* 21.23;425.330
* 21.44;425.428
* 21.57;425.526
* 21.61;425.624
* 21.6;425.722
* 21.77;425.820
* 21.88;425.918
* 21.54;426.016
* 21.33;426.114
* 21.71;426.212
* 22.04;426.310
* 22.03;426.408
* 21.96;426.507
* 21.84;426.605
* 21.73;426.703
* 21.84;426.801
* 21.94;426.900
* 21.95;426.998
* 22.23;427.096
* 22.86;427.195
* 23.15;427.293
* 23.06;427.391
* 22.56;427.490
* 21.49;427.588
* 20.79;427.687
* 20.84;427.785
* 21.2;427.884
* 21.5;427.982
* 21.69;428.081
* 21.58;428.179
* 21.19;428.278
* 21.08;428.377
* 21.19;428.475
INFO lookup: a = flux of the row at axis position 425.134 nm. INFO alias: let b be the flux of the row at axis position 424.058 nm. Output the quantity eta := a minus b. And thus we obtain 0.3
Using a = 21.22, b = 20.92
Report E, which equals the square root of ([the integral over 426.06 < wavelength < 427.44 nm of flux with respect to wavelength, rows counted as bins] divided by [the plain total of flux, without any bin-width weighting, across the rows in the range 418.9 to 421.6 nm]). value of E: 0.22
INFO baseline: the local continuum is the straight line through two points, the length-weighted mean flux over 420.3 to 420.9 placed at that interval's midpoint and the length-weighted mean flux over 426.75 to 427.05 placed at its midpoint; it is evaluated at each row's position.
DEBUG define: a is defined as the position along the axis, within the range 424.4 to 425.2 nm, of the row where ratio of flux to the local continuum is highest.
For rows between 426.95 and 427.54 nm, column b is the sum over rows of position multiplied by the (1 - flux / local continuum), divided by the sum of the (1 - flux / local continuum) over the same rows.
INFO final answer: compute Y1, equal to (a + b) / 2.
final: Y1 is 426.08 nm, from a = 424.840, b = 427.31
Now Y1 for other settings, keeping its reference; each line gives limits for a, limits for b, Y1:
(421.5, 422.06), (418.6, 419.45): 420.29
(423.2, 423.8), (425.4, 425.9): 424.48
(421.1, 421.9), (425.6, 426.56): 423.71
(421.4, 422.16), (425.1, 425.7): 423.43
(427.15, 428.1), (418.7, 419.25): 423.12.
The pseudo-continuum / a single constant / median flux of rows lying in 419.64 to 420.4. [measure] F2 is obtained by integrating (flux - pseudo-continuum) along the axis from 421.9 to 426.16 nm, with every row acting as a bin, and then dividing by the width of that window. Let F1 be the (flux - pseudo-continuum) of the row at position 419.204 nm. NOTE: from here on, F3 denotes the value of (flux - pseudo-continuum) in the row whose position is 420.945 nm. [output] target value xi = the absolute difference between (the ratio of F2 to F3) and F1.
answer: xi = 2.3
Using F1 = 0.1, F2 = -0.3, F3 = 0.1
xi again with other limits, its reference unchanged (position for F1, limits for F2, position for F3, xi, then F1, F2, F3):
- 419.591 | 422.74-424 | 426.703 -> 0.1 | 0.8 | -0.3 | -0.3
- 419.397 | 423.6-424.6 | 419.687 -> 1.7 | 0.2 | -0.7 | 0.5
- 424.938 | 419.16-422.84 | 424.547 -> 0.2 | -0.1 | 0.0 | -0.1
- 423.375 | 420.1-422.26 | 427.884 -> 0.4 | -0.3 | -0.1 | -0.9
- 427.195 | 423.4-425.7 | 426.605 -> 1.7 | 0.8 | -0.6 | -0.2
